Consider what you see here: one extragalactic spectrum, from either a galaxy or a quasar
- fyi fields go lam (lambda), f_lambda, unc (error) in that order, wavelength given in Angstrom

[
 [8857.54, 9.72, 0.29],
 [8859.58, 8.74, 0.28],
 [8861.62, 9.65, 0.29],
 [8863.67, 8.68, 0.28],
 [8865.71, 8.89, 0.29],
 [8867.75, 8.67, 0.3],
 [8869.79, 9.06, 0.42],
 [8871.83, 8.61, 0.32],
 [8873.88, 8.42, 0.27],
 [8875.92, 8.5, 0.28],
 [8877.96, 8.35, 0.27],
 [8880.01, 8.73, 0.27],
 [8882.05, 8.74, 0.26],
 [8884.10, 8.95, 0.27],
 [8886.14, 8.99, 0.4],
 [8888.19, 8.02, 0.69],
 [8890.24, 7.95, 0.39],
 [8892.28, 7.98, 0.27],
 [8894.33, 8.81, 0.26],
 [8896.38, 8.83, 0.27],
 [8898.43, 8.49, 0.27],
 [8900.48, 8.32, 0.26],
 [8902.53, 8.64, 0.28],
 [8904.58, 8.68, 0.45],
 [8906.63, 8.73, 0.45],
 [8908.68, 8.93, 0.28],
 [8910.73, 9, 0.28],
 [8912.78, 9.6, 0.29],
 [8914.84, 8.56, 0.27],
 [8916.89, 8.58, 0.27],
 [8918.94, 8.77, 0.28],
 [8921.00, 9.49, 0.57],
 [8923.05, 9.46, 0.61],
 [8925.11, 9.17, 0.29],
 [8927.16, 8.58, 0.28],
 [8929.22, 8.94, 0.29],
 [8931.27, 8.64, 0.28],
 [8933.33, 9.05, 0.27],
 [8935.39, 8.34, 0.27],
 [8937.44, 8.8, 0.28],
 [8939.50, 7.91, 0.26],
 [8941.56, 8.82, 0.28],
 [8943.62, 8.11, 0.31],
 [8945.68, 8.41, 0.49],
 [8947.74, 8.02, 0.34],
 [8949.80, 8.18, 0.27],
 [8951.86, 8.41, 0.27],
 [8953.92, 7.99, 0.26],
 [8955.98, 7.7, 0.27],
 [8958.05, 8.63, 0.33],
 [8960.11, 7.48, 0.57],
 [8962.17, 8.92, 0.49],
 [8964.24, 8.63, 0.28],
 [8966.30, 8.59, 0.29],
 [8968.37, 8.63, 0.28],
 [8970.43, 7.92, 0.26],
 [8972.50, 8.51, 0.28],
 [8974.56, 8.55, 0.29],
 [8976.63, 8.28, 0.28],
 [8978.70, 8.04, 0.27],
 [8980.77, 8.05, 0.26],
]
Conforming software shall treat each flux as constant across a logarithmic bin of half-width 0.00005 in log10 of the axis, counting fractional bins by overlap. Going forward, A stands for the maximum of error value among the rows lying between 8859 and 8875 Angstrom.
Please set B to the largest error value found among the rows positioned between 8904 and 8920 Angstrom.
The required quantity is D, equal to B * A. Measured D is 0.19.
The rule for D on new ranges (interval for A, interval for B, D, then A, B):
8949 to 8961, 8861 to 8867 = 0.17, 0.57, 0.29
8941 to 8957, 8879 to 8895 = 0.34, 0.49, 0.69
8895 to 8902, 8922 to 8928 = 0.16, 0.27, 0.61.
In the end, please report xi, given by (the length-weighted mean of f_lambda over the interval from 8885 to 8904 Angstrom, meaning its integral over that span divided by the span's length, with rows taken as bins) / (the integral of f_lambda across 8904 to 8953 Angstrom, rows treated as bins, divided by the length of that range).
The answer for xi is 0.97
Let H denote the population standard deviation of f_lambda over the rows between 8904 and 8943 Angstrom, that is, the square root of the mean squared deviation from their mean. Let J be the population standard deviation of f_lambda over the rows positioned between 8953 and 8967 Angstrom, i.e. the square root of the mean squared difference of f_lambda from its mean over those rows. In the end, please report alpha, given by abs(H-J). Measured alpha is 0.112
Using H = 0.40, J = 0.51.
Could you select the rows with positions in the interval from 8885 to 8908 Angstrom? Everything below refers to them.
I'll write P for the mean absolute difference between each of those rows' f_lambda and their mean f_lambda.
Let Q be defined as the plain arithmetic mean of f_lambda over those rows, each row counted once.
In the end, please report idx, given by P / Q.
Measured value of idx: 0.037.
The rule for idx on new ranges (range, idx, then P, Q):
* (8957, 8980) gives 0.039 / 0.33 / 8.38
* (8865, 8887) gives 0.022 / 0.19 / 8.72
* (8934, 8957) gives 0.034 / 0.28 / 8.24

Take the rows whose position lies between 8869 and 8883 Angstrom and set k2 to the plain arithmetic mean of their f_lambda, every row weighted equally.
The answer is 8.63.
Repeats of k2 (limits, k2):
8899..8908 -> 8.59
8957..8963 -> 8.34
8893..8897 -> 8.82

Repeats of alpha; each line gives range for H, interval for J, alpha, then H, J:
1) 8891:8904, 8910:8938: 0.079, 0.30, 0.38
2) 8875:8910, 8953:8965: 0.204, 0.33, 0.53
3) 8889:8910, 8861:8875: 0.046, 0.33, 0.38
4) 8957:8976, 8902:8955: 0.027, 0.42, 0.44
